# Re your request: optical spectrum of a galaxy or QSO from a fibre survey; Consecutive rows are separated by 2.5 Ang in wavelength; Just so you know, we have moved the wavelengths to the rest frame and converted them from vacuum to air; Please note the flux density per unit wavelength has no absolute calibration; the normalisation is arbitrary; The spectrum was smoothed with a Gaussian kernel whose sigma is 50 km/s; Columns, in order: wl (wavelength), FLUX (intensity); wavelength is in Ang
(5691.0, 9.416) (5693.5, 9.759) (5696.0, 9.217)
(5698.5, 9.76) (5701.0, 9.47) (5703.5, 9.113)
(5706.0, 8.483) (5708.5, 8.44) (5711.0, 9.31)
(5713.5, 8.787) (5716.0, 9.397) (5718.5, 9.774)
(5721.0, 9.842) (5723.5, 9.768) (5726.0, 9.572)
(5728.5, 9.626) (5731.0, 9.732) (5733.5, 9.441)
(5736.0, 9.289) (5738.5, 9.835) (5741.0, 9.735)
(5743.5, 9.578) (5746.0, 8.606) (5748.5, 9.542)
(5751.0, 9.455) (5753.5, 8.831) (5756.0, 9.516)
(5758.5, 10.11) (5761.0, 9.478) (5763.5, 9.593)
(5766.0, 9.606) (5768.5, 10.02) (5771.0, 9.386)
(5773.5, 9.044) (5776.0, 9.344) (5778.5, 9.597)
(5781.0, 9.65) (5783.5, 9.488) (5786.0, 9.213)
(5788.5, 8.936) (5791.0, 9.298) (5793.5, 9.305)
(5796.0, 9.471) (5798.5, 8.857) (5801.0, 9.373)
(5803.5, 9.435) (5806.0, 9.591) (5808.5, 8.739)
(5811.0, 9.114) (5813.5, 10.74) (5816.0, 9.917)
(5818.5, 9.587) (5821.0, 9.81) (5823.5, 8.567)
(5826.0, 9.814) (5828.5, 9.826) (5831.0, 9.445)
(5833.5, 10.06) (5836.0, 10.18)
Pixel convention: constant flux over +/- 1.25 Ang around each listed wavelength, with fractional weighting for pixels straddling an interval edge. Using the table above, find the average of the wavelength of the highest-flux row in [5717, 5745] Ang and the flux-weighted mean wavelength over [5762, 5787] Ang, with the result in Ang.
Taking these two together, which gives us 5747.8 Ang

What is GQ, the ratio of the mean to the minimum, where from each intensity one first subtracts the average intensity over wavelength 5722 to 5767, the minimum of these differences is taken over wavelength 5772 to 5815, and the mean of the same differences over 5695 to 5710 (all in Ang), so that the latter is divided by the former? 0.56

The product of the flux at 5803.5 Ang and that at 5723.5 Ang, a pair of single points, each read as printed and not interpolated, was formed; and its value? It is 92.2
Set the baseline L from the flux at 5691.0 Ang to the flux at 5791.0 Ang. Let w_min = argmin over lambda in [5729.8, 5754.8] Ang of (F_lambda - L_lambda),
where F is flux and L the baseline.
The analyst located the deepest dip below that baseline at 5746.0 Ang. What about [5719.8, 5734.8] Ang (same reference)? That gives 5733.5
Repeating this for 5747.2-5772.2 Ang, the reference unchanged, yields 5753.5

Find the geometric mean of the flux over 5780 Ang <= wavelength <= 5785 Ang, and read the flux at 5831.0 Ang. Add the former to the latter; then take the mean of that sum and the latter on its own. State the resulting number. 14.2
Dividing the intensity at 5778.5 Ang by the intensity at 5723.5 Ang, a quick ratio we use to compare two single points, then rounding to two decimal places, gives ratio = 0.98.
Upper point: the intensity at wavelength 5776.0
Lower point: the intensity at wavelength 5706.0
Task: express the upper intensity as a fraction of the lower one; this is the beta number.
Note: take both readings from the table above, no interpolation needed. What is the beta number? 1.101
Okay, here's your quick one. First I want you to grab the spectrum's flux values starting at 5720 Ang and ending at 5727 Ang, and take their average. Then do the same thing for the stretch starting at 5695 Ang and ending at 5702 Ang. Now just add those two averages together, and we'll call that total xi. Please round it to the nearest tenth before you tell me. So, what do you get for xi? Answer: 19.2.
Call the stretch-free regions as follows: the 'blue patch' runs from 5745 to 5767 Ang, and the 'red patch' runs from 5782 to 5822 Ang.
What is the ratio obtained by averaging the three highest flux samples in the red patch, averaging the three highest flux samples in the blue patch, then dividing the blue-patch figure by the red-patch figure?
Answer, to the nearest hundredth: 0.96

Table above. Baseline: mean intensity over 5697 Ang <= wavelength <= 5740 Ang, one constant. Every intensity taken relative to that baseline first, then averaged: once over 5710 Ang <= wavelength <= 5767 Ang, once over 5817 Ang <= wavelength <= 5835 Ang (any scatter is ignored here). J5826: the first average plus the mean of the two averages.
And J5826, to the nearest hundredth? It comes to 0.26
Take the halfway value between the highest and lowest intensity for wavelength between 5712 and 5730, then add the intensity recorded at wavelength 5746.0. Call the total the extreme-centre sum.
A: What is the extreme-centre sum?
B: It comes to 17.9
